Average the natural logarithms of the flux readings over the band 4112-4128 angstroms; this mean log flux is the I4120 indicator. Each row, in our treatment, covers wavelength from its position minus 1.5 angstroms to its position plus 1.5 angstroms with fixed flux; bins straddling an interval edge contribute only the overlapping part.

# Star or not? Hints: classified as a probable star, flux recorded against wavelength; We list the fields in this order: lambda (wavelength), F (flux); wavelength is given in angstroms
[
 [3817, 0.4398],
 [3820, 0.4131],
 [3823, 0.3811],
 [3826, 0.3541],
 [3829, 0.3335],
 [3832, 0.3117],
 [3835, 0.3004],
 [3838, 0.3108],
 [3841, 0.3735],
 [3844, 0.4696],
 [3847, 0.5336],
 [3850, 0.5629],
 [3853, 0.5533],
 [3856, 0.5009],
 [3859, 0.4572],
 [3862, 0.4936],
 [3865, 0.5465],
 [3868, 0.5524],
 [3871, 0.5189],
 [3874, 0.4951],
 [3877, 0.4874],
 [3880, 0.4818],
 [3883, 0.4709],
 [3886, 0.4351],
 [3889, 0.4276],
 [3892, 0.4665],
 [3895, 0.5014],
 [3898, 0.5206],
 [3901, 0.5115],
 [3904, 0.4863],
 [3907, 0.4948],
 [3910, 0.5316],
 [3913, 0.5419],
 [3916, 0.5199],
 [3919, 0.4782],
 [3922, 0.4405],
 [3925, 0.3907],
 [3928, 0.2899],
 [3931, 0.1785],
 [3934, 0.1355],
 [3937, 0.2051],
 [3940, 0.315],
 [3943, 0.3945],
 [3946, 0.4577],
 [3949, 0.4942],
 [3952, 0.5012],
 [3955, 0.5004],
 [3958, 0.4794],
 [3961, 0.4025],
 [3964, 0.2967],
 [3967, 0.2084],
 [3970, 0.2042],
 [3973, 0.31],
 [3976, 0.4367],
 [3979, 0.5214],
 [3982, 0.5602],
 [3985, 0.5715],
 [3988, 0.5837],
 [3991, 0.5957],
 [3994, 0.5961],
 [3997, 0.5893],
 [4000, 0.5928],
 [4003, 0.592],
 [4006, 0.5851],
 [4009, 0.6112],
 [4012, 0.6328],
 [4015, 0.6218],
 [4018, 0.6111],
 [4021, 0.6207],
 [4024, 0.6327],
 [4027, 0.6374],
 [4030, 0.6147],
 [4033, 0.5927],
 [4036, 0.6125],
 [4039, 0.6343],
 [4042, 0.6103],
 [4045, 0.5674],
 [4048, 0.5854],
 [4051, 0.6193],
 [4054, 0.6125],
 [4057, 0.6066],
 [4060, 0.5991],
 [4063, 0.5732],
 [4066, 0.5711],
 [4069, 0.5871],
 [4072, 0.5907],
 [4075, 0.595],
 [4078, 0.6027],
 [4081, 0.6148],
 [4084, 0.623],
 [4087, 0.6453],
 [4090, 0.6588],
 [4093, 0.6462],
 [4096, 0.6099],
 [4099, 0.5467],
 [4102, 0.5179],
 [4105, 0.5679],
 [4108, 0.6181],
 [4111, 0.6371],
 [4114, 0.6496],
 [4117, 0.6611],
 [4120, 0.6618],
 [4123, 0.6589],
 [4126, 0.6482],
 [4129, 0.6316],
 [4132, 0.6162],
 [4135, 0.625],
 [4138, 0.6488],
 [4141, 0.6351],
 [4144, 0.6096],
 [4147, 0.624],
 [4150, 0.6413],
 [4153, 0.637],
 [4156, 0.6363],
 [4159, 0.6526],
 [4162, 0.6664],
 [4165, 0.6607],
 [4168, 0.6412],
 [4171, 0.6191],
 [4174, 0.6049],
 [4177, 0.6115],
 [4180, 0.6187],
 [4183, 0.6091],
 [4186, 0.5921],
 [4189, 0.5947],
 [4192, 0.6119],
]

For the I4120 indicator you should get -0.42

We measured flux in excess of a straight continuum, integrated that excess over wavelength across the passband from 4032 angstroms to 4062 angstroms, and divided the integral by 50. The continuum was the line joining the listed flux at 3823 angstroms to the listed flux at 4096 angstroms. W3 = 0.021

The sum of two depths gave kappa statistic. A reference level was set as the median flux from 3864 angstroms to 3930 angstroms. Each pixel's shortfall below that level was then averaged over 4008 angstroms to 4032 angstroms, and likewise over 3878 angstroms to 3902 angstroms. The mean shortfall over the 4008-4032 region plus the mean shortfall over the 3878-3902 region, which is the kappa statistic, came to -0.12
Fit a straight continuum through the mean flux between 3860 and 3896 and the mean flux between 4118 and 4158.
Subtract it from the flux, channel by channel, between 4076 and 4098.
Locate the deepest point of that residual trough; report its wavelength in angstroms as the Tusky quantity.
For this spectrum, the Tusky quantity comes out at 4096 angstroms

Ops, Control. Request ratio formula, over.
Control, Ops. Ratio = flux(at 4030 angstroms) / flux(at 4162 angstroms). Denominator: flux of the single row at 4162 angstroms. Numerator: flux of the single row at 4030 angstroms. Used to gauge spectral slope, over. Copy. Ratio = 0.92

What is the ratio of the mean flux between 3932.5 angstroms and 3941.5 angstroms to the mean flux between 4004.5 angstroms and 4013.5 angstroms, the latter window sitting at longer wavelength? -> 0.36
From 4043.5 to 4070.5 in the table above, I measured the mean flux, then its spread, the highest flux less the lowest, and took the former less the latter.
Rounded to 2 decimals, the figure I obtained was 0.54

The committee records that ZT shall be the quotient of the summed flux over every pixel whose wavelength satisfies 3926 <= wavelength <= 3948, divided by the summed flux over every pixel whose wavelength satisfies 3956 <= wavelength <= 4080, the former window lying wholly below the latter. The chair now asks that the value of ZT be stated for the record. 0.1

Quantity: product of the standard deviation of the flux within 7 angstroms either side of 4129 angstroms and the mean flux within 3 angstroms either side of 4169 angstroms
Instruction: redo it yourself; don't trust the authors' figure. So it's 0.01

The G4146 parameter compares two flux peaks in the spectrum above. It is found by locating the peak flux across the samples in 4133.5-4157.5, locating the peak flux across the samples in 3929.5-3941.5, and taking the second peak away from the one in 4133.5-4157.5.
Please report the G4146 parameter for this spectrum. 0.33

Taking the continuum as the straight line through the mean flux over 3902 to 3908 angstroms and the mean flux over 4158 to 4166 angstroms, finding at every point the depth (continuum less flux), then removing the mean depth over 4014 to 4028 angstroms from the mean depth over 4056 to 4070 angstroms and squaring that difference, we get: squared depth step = 0.004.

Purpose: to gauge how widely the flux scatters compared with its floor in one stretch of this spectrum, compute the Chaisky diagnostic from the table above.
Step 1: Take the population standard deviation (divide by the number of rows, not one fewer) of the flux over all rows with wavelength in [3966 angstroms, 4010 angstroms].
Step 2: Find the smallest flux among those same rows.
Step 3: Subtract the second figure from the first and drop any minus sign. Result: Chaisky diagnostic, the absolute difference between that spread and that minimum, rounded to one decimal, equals 0.1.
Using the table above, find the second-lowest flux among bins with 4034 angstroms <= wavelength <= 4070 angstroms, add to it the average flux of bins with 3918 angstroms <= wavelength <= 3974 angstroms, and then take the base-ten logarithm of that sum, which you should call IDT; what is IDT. -0.035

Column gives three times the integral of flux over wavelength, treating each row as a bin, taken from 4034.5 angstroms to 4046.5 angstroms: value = 21.8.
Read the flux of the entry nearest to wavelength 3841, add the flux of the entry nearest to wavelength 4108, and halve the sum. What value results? 0.50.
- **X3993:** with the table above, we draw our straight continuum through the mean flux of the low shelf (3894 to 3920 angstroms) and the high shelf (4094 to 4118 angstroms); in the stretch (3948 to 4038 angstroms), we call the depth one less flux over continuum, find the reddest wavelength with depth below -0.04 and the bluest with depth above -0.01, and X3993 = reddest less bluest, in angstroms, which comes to 87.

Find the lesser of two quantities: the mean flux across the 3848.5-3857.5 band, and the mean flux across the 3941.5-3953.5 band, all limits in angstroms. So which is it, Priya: 0.462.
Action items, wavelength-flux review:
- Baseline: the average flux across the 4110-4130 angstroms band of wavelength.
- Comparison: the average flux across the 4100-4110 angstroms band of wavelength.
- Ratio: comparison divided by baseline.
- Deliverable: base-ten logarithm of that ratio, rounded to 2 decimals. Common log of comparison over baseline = -0.06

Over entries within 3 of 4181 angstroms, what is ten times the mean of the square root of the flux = 7.84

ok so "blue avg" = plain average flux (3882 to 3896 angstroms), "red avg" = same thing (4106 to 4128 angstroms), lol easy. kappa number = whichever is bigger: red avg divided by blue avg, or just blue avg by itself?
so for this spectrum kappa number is 1.41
